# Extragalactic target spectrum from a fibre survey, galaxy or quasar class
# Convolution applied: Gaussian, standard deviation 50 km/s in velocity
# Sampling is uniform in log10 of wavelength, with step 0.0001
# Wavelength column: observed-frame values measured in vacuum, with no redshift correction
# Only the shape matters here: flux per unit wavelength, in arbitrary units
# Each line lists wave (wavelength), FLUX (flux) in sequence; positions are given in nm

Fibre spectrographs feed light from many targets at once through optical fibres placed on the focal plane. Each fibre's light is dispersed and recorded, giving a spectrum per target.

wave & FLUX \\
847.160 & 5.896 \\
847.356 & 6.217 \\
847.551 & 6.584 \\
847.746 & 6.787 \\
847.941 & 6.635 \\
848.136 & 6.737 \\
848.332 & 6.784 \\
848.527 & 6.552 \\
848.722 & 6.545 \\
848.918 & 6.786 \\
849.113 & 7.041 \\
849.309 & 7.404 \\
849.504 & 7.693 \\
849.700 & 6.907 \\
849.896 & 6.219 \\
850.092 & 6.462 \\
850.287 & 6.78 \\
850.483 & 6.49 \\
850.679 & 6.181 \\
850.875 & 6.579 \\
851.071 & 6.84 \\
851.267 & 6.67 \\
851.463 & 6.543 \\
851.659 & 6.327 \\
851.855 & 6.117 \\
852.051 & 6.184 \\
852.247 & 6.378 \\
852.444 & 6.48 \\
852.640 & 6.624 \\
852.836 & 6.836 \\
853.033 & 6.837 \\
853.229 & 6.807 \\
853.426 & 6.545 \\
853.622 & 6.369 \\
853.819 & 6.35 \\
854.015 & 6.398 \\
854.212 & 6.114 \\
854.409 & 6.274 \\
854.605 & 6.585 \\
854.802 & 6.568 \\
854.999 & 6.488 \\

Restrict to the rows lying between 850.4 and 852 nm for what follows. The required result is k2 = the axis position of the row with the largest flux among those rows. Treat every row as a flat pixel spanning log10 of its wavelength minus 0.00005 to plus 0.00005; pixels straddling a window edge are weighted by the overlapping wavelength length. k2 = 851.071 nm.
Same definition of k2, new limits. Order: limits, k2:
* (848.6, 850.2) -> 849.504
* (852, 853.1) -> 853.033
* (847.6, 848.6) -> 847.746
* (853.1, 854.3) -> 853.229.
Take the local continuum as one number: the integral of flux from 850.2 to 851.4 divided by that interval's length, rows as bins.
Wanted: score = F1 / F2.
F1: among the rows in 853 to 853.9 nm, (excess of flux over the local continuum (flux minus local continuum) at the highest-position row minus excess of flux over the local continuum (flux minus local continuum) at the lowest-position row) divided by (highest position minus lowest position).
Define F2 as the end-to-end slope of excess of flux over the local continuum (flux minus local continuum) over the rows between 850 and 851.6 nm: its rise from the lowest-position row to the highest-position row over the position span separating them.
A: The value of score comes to -10.5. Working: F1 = -0.62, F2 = 0.1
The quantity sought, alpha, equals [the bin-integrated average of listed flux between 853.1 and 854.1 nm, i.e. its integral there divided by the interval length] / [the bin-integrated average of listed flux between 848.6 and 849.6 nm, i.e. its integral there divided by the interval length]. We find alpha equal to 0.919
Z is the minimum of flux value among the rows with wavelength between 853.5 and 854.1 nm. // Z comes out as 6.35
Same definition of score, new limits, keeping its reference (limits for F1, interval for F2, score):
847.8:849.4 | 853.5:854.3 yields -1.3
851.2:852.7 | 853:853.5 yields 0.0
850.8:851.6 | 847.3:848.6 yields -0.2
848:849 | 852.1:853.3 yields 0.1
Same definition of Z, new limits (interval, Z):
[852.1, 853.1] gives 6.378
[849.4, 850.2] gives 6.219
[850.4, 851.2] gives 6.181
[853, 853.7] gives 6.369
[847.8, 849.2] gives 6.545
